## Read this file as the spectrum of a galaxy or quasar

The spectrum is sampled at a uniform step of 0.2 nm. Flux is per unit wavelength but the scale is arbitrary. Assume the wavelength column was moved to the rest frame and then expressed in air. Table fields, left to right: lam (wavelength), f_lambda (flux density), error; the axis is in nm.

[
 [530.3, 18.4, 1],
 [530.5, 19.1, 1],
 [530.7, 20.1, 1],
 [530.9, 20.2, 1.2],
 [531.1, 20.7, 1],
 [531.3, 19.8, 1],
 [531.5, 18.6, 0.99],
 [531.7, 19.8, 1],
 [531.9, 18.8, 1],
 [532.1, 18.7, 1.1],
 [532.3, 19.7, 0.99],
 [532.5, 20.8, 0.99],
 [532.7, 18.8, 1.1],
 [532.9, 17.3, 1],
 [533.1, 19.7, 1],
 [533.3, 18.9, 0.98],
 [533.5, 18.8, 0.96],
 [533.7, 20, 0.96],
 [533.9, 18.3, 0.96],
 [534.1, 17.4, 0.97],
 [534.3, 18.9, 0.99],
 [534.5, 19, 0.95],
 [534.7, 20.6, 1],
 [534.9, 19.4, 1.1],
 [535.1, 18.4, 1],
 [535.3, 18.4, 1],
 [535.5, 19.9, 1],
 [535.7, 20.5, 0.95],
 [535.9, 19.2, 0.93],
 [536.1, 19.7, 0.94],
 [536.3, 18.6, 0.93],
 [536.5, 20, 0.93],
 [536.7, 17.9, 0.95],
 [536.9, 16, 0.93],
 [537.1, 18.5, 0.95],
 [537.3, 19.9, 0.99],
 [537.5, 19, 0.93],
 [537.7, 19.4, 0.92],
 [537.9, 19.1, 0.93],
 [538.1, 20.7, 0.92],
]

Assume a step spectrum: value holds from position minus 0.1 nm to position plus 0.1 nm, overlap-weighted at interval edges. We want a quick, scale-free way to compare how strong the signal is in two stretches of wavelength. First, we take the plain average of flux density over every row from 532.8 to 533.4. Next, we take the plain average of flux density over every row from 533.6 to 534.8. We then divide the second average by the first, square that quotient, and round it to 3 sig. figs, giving 1.04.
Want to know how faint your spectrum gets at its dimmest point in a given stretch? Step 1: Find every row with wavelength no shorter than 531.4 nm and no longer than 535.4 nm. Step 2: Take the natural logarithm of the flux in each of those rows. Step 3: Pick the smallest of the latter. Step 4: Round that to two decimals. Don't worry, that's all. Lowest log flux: 2.85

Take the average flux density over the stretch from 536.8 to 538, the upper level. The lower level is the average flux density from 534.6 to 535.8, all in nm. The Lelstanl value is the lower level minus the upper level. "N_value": 0.88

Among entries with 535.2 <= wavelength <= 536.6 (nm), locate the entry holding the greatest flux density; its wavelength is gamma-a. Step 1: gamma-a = 535.7 nm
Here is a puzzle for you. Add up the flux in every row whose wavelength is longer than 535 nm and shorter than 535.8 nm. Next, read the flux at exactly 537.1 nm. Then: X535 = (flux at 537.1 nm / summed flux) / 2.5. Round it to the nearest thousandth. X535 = 0.096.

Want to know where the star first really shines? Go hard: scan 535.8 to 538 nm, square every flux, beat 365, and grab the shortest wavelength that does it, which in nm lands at 535.9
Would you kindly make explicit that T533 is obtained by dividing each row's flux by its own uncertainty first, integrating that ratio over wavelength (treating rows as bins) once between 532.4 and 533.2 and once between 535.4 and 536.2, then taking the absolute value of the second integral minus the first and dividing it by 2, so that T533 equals 0.80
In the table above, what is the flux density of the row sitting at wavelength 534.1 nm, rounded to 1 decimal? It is 17.4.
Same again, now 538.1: 20.7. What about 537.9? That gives 19.1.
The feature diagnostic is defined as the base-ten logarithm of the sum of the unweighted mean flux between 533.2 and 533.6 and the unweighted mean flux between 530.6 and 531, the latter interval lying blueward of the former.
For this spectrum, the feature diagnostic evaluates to 1.59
